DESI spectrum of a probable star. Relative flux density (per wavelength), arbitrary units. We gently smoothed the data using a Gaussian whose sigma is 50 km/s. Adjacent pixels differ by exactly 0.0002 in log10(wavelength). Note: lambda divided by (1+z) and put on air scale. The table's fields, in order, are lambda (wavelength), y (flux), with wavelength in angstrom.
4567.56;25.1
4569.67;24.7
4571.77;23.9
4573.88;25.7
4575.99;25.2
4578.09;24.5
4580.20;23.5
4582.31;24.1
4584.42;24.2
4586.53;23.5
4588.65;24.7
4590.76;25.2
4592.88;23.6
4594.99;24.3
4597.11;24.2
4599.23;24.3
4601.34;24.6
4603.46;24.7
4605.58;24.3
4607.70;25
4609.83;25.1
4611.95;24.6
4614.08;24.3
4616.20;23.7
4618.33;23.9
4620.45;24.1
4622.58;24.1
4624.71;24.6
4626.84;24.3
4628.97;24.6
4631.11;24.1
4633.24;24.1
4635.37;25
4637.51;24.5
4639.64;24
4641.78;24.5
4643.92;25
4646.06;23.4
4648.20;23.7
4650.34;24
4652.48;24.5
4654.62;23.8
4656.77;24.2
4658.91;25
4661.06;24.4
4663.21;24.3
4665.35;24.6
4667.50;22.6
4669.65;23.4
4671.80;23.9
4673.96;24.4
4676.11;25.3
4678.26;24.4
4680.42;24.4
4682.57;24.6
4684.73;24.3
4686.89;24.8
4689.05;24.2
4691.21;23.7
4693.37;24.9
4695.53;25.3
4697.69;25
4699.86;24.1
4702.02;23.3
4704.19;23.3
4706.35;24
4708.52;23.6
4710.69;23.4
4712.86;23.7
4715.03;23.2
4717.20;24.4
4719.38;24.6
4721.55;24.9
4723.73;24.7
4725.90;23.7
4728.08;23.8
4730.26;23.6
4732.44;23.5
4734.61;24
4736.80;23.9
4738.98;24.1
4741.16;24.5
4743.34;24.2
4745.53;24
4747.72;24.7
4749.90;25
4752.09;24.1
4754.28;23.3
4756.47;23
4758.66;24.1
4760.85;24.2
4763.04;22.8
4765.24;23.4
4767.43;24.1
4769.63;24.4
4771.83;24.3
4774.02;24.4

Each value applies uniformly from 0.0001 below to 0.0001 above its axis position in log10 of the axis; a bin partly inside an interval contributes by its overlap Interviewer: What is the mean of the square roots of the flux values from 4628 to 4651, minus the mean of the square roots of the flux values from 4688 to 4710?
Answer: 0.013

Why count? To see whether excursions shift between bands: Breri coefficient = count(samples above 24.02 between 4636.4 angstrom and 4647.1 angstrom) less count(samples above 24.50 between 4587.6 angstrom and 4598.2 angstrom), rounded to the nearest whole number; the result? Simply 1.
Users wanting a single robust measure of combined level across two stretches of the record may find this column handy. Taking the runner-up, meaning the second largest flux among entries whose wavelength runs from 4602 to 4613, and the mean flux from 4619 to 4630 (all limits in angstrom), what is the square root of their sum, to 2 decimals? 7.02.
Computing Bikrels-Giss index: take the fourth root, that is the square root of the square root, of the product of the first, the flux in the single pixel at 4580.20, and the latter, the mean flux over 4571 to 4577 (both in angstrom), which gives 4.92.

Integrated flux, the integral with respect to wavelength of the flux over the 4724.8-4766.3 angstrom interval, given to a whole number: 992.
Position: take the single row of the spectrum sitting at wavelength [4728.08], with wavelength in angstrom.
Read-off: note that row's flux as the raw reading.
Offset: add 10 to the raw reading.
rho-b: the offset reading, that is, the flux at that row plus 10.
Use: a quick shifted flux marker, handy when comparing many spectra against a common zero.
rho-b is 33.8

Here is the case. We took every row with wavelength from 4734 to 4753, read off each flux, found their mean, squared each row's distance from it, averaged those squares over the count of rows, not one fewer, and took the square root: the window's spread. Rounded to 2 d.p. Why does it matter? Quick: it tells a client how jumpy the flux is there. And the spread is 0.35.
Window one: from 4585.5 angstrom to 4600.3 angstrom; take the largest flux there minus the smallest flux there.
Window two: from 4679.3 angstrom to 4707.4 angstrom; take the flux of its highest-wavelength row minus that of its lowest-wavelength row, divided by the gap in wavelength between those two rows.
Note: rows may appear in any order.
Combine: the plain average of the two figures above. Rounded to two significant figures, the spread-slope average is 0.84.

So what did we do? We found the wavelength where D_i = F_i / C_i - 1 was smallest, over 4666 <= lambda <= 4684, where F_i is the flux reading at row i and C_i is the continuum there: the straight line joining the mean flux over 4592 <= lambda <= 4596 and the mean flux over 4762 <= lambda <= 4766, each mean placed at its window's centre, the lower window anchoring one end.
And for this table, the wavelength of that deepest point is 4667.50 angstrom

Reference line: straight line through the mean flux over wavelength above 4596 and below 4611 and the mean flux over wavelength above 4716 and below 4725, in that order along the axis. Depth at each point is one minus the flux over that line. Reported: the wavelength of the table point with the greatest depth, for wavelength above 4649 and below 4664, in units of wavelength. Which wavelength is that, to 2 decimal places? 4654.62 angstrom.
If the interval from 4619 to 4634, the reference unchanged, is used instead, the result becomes 4633.24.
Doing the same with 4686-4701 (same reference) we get 4691.21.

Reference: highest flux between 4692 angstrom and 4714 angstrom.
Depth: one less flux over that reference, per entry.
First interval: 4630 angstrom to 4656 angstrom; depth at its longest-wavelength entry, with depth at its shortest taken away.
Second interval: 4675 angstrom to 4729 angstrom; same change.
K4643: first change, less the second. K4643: -0.05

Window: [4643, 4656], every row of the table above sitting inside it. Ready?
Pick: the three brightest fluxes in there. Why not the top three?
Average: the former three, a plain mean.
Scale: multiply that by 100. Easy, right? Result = 2450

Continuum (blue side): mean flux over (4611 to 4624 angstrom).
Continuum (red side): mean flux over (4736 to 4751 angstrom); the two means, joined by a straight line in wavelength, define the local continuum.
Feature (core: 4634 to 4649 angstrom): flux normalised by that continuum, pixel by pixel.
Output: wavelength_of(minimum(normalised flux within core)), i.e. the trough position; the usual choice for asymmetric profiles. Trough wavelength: 4646.06 angstrom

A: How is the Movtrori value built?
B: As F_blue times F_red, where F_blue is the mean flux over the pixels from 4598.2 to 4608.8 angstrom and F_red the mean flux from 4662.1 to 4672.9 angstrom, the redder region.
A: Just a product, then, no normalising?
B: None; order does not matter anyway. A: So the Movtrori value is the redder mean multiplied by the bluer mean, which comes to 584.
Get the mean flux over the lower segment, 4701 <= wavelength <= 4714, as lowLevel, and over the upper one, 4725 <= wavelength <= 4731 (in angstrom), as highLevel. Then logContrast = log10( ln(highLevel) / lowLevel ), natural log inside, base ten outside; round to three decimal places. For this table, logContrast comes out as -0.872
